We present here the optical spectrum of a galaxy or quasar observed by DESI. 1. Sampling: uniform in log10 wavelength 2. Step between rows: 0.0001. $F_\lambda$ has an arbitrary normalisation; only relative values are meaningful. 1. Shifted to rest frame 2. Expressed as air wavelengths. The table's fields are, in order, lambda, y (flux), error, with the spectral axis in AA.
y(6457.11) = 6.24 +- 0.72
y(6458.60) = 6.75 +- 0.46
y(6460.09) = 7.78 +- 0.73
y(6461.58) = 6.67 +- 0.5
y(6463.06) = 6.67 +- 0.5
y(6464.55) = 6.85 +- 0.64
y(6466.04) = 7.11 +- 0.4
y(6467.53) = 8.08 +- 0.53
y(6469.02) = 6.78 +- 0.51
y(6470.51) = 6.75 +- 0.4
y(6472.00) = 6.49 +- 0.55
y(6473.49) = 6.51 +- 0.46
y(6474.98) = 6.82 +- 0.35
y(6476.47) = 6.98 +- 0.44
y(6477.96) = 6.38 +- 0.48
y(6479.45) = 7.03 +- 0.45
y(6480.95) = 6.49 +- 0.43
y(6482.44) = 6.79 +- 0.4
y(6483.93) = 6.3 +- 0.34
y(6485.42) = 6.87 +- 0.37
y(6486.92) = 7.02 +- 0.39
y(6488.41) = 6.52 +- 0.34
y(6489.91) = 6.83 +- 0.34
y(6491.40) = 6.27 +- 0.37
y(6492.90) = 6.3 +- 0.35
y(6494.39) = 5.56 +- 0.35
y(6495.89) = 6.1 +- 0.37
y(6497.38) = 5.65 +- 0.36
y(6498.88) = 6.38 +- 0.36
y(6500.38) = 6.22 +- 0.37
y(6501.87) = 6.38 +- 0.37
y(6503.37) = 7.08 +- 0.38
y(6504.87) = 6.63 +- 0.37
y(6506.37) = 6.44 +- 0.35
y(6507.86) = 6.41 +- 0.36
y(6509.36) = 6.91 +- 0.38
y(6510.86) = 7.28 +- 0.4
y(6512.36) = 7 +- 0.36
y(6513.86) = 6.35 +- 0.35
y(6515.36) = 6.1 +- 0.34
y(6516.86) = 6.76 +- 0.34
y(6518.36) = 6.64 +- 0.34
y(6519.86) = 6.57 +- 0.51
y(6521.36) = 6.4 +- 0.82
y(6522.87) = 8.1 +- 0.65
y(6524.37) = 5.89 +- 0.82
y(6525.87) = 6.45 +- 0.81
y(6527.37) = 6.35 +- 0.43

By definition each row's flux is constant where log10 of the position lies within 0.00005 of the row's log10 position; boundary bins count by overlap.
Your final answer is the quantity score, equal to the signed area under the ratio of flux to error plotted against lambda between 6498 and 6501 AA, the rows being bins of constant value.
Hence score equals 52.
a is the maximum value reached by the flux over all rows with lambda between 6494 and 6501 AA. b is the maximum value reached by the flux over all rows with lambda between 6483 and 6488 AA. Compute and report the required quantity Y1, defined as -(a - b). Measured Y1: 0.6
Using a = 6.38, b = 7.02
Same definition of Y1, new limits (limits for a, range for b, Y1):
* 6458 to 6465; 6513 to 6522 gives -1.0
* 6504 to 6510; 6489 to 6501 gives -0.1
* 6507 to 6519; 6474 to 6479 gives -0.3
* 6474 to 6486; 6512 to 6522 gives 0.0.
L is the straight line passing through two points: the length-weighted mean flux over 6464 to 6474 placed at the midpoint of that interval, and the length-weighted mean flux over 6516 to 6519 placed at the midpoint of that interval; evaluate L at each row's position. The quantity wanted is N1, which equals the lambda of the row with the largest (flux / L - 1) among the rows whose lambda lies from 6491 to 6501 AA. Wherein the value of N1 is 6498.88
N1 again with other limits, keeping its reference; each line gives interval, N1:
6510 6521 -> 6510.86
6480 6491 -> 6486.92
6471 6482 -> 6479.45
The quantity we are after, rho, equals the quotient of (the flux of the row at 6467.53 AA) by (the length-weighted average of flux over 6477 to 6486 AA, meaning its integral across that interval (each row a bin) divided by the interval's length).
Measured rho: 1.22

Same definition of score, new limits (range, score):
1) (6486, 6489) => 56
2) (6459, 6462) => 36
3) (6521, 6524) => 30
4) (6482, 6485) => 54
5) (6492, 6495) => 51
